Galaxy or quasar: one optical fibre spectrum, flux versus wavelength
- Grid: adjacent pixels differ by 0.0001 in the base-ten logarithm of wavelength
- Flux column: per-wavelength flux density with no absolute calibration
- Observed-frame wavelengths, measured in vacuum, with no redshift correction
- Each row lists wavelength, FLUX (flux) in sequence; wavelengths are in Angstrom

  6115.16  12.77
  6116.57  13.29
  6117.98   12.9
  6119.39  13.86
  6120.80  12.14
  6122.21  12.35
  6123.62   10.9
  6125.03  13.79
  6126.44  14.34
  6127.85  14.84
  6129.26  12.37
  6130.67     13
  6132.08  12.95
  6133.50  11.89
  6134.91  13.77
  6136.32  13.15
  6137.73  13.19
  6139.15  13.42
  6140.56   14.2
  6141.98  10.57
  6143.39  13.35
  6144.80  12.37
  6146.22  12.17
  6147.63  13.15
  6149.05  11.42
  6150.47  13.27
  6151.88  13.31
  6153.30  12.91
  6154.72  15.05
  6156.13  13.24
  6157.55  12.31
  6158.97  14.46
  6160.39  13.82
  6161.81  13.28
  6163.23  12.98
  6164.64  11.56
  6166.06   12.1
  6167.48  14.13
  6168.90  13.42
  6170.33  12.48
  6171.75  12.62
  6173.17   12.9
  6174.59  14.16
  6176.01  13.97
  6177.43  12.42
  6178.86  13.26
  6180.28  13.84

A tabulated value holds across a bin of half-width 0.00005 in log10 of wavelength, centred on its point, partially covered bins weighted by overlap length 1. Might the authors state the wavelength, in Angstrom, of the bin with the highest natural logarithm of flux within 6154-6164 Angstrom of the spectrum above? 6154.72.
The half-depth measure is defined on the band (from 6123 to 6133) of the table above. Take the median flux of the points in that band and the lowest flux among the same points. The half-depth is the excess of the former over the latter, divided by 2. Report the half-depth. 1.05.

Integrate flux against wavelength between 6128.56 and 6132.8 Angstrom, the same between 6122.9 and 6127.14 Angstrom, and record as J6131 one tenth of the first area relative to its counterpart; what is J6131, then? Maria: 0.10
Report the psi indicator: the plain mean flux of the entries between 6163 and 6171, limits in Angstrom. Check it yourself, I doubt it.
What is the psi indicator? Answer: 12.8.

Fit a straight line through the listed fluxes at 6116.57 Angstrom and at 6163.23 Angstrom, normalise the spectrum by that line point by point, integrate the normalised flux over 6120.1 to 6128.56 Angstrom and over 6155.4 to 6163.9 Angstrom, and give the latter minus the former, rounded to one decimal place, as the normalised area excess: 0.4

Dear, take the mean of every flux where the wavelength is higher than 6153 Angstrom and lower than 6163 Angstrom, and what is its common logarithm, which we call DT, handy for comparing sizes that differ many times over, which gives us 1.13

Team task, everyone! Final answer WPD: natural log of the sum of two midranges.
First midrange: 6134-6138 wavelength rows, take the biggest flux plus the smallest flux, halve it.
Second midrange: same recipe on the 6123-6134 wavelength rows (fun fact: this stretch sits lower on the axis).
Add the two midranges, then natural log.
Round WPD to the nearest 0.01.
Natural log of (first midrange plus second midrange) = 3.27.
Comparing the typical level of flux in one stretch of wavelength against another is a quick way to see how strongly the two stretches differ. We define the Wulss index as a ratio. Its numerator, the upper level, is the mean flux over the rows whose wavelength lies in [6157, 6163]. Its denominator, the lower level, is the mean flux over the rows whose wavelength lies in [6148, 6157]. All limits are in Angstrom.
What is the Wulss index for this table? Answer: 1.02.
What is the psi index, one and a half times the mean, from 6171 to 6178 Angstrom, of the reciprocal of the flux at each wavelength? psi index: 0.114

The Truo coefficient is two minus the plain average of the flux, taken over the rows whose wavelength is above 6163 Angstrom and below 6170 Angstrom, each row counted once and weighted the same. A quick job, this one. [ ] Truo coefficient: -10.8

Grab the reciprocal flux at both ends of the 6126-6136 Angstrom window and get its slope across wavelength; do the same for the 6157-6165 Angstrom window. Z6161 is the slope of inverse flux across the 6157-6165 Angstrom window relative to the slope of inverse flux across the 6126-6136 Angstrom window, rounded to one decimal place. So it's 2.2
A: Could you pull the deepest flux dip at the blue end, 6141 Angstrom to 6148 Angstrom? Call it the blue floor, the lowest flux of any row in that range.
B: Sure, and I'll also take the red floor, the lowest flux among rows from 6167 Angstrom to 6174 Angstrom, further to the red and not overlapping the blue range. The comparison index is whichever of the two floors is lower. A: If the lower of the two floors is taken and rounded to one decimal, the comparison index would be 10.6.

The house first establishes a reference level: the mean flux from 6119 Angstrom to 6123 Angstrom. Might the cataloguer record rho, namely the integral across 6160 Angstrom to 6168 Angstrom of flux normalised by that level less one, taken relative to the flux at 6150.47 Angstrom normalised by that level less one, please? 3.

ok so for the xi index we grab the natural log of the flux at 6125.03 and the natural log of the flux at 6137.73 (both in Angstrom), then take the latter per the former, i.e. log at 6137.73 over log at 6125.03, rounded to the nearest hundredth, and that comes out 0.98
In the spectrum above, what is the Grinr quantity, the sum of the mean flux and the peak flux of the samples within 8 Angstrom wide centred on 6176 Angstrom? 27.5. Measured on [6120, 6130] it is 27.8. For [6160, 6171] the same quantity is 27.1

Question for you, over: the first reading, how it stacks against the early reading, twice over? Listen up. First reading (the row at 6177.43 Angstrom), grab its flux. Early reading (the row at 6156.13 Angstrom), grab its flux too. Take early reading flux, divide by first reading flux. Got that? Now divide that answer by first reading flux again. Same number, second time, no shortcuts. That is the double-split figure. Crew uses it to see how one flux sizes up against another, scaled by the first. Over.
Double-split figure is 0.086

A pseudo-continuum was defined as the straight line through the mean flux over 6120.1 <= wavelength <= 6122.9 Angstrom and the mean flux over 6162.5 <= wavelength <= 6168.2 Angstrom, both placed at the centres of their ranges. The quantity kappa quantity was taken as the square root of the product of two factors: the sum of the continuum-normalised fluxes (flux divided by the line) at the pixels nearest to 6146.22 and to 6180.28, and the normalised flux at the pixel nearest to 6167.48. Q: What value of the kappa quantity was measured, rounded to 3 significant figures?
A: 1.51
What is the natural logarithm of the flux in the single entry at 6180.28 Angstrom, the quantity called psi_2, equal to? 2.63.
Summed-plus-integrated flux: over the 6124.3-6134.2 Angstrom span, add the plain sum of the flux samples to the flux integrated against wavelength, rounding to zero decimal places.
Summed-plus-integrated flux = 225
